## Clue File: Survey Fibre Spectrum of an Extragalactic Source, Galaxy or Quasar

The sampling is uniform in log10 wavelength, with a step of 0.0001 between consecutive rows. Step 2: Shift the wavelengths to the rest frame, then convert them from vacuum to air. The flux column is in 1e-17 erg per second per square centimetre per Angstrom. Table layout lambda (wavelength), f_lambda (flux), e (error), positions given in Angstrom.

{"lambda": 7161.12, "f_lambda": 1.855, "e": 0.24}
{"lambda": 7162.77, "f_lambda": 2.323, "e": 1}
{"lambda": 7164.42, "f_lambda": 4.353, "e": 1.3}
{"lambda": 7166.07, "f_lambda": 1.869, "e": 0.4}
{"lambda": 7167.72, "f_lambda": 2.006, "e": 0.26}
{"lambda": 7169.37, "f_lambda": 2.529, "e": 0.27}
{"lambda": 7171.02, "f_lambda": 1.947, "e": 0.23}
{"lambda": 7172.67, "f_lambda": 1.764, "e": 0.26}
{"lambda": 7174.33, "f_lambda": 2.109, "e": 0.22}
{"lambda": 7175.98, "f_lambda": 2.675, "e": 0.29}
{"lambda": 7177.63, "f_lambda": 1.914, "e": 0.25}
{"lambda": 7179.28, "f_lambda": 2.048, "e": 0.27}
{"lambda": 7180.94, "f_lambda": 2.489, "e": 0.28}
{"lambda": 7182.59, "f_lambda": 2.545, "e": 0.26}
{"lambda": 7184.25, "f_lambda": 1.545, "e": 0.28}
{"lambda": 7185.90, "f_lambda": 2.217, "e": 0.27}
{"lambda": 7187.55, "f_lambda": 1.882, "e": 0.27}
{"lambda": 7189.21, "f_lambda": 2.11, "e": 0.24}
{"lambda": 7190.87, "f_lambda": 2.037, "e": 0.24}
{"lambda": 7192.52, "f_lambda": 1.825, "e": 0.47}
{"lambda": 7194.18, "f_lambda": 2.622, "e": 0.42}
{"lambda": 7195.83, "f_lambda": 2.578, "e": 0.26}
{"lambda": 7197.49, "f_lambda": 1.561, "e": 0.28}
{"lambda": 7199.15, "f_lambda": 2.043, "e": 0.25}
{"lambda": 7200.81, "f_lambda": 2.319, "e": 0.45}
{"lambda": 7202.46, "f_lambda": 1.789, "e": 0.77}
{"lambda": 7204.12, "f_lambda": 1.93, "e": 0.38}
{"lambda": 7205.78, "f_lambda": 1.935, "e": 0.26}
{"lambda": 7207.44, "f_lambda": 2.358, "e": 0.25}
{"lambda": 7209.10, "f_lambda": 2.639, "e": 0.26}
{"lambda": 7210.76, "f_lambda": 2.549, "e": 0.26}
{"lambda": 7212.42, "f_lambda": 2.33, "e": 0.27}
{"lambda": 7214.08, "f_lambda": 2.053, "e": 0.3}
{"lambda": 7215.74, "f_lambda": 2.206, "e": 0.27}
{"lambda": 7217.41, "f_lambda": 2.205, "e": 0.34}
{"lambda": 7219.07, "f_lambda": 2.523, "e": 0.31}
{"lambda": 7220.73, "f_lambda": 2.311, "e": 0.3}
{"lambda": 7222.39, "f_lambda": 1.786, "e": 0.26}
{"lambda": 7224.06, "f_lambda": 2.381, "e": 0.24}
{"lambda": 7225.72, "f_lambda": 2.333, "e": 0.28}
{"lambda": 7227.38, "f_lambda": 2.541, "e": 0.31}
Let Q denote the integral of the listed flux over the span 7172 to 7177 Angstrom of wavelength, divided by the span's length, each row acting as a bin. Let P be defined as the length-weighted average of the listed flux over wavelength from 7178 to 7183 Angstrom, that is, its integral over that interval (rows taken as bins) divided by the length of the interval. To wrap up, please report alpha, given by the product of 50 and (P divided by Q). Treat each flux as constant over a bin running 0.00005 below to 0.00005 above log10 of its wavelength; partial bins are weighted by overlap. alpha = 52.8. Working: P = 2.3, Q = 2.18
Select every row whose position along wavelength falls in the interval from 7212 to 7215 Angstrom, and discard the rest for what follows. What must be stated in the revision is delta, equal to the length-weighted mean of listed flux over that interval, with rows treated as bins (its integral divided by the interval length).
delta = 2.17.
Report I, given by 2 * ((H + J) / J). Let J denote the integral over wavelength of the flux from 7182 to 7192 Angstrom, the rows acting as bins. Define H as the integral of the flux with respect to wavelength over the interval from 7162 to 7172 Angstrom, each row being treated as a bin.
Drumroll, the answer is 4.45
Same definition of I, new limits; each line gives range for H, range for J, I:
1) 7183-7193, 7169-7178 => 4.03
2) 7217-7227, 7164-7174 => 3.96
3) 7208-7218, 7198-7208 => 4.29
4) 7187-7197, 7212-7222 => 3.92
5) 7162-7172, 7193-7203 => 4.32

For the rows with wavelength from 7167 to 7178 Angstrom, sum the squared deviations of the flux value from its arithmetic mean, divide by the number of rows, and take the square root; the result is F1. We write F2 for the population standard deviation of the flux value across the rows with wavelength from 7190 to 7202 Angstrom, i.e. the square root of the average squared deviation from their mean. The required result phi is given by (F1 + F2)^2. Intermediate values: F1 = 0.31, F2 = 0.361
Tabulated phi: 0.45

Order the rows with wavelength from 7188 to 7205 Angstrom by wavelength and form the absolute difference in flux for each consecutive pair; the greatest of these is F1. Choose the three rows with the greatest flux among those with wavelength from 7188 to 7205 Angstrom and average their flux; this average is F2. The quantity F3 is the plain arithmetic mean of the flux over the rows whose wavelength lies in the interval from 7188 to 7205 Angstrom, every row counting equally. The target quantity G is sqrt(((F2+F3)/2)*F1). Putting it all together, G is 1.5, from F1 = 1.0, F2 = 2.51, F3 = 2.08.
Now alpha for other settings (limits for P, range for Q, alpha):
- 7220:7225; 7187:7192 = 53.9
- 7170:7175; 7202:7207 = 50.7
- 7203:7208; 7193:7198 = 45.0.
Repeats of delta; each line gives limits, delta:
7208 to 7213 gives 2.51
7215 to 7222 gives 2.28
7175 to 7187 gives 2.20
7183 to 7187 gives 1.95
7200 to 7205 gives 2.01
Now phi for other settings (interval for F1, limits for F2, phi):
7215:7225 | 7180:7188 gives 0.37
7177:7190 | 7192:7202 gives 0.48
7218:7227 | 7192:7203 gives 0.40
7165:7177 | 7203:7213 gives 0.35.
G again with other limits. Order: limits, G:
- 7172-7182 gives 1.3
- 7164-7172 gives 2.6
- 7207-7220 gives 0.9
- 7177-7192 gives 1.5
